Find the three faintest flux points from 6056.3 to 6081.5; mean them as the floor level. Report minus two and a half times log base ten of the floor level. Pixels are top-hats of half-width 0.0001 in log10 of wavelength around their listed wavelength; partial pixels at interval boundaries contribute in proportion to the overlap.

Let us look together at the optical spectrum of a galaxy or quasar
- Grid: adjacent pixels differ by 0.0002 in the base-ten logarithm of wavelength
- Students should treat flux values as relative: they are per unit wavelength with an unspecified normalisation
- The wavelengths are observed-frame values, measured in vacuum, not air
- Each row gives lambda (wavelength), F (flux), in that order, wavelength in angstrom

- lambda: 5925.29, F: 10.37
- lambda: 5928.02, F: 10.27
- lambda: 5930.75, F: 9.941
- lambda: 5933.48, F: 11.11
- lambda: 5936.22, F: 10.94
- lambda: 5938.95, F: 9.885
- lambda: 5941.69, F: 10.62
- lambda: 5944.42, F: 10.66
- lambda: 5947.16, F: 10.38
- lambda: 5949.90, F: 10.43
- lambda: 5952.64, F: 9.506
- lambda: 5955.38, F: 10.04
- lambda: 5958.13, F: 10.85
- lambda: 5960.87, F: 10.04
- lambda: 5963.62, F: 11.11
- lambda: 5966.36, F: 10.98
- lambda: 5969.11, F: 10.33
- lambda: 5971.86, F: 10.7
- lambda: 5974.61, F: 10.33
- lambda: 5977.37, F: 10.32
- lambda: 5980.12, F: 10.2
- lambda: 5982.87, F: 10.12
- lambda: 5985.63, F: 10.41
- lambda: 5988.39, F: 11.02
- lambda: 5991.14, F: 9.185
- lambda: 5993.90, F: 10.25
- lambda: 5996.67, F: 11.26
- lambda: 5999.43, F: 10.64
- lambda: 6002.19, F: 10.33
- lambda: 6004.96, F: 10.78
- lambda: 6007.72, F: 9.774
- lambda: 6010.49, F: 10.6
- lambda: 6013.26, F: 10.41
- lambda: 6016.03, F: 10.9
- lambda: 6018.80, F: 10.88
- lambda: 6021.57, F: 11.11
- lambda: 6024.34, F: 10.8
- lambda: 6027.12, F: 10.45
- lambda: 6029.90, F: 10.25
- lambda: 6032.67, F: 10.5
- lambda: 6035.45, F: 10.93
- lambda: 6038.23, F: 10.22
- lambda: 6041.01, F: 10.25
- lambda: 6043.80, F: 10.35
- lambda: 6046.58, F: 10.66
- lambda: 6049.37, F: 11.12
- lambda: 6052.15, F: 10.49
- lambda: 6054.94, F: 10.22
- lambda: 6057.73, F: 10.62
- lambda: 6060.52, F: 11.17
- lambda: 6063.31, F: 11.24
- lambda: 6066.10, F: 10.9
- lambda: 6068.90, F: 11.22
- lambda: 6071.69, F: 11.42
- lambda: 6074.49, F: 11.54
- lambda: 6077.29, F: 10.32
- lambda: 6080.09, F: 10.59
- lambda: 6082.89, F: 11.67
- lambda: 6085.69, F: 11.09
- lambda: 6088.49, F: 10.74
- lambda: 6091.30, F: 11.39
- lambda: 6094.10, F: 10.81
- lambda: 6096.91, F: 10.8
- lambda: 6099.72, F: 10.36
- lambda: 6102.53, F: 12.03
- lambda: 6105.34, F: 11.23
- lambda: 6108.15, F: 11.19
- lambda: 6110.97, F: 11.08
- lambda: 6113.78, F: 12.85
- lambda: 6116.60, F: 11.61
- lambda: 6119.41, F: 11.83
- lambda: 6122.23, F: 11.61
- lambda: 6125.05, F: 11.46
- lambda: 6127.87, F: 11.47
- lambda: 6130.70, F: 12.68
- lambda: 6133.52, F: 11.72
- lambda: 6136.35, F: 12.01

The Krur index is -2.55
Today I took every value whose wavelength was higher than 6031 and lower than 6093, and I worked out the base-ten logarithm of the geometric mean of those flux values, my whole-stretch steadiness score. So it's 1.03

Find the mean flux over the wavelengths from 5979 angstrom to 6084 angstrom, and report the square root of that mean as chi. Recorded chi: 3.26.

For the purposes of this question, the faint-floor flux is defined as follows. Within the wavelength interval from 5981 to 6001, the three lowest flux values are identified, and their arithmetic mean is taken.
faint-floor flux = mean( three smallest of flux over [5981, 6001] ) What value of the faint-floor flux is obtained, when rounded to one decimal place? 9.9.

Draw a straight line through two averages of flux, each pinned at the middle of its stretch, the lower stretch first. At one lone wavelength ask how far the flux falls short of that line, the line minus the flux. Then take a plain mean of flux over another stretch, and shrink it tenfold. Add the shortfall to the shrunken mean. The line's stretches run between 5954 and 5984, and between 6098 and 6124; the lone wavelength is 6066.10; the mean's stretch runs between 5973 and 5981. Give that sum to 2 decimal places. 1.32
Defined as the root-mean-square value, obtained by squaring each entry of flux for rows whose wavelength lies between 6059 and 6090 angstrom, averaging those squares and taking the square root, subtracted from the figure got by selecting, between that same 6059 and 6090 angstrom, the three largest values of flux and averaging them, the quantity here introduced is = 0.45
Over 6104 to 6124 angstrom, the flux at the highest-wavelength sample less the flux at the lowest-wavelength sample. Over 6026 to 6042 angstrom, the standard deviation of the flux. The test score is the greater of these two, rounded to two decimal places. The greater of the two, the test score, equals 0.38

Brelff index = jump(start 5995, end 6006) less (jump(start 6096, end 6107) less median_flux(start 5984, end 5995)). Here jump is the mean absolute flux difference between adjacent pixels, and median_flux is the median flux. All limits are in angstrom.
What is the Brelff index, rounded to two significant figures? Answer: 9.8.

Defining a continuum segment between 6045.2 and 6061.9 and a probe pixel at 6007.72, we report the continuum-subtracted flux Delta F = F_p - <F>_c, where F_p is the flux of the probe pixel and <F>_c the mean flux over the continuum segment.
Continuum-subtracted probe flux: -0.94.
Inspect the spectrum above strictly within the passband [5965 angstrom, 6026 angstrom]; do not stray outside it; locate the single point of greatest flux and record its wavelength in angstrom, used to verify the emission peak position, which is 5996.67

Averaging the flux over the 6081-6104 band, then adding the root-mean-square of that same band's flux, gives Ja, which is 22.2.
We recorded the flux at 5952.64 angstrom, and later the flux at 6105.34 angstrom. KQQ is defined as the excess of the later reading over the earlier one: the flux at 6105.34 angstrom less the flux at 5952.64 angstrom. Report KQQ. 1.7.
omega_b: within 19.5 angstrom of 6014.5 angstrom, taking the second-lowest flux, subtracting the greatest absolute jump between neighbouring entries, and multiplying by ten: 92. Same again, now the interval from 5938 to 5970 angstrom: 88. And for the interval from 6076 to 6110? 87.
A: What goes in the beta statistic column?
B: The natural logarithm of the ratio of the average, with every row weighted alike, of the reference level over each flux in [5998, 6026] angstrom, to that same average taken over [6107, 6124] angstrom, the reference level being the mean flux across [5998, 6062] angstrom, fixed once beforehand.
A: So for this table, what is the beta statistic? 0.095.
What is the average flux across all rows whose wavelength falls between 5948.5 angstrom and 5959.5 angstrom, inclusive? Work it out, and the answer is 10.2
